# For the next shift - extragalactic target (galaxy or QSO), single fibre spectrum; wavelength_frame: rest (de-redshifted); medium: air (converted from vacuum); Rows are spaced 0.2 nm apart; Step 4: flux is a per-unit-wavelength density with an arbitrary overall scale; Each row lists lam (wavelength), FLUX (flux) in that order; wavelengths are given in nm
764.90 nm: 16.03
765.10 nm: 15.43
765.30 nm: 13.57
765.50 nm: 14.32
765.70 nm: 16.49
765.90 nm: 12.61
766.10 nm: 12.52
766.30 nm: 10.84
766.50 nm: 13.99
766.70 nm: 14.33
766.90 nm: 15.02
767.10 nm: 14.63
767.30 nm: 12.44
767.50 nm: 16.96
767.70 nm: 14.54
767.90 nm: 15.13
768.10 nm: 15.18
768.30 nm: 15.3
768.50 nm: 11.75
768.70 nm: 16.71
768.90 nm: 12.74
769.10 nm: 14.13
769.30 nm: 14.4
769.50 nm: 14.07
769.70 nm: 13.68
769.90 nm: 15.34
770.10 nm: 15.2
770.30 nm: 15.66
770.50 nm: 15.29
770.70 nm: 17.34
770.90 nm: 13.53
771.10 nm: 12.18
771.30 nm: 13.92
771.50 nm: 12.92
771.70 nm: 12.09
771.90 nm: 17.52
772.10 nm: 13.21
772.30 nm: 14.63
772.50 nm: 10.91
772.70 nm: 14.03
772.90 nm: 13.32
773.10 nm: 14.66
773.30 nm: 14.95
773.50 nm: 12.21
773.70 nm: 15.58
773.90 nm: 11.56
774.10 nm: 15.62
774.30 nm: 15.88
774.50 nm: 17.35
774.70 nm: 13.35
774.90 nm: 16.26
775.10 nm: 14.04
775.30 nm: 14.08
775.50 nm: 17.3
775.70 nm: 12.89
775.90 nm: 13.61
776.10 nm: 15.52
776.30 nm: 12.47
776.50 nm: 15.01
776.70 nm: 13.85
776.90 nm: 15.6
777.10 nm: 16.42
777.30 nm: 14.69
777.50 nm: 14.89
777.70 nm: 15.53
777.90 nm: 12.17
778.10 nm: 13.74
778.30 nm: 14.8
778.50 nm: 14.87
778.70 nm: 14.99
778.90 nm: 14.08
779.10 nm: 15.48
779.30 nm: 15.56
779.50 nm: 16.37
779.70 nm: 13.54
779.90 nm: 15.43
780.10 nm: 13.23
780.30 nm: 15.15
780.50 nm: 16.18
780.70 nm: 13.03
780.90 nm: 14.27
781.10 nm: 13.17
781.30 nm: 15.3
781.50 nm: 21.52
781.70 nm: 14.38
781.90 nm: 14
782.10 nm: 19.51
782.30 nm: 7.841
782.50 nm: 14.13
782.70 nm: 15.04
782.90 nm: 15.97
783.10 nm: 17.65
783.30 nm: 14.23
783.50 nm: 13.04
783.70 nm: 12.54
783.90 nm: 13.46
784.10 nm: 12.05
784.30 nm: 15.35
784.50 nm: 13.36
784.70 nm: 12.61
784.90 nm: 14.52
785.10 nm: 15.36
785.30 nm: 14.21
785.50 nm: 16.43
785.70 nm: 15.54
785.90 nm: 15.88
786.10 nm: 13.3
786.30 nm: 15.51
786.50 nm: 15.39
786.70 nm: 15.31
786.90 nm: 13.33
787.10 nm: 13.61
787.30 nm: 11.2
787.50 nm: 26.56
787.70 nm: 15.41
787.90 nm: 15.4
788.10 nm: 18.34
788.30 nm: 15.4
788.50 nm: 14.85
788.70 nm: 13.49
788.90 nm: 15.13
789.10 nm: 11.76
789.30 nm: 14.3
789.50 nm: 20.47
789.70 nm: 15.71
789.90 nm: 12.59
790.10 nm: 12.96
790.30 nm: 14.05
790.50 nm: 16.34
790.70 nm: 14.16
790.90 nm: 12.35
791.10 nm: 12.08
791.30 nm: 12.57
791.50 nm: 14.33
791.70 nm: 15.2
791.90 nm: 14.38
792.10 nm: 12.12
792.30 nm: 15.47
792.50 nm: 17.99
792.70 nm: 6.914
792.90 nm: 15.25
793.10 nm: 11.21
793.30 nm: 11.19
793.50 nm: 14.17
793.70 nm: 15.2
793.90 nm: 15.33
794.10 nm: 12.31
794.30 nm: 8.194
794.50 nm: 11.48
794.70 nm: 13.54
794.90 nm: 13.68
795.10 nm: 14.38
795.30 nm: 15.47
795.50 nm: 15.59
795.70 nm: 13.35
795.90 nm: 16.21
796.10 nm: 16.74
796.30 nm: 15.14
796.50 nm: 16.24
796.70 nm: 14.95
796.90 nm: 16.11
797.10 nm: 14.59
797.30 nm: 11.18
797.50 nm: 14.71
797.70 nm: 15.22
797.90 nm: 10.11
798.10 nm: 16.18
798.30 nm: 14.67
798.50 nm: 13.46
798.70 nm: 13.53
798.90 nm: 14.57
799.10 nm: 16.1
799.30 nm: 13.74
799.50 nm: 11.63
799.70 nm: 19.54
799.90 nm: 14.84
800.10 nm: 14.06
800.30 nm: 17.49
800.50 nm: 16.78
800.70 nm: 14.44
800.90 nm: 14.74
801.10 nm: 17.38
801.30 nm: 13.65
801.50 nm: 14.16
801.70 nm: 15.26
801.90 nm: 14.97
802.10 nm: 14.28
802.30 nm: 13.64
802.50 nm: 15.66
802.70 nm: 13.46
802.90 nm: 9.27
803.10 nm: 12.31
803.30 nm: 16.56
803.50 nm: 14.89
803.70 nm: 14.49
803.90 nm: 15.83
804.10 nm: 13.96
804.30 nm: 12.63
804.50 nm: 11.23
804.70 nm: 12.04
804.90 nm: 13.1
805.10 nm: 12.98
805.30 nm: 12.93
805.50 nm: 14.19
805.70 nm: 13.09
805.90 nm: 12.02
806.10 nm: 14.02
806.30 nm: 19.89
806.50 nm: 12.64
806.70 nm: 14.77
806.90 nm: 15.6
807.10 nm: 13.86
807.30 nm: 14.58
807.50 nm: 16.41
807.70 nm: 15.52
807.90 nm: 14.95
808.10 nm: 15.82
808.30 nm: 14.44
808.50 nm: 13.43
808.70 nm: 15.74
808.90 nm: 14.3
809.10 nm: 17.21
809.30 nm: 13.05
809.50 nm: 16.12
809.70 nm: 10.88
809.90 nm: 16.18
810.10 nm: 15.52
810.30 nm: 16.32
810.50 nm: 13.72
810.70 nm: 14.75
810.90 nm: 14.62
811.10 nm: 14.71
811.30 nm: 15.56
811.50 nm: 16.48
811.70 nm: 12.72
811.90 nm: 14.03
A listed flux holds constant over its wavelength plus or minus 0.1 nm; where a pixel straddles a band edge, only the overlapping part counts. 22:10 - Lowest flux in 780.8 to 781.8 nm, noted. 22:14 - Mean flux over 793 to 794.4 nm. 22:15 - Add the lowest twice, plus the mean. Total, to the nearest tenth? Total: 38.9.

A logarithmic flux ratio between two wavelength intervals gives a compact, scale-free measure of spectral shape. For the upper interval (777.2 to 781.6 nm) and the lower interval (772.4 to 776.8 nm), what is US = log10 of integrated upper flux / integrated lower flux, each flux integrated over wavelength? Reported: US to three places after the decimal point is 0.018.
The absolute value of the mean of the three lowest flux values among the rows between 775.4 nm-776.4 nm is 13.0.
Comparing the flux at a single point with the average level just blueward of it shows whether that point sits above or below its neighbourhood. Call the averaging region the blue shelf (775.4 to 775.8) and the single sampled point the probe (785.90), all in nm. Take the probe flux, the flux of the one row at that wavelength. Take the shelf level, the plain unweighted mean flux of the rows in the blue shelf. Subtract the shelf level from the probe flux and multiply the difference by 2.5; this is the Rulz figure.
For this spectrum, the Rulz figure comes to 2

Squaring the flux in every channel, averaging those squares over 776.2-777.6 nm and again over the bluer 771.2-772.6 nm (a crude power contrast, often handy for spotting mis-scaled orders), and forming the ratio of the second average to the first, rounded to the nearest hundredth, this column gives 0.87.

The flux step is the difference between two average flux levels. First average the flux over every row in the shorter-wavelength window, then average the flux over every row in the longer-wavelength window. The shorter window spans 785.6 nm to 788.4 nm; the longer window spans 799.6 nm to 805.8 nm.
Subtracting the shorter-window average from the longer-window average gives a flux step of -1.4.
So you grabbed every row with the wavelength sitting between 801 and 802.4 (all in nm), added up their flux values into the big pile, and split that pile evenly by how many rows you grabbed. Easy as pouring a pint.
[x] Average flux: 14.8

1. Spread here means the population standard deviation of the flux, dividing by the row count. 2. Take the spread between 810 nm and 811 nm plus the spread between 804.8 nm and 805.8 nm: 1.3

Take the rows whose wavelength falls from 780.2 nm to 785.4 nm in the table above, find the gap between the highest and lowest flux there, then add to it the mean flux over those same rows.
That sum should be 28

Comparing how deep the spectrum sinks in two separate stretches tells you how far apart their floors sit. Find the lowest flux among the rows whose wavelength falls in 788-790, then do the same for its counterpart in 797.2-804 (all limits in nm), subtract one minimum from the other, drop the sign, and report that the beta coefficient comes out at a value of 2.5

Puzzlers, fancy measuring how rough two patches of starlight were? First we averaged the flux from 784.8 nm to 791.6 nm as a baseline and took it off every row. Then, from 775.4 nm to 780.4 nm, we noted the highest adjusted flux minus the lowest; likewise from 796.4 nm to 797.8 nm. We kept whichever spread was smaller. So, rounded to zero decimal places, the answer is 5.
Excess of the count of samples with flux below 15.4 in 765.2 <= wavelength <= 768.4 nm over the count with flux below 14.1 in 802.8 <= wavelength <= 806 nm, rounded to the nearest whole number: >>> 3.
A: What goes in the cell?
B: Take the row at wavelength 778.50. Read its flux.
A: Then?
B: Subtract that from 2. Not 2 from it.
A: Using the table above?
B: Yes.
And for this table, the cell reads -12.9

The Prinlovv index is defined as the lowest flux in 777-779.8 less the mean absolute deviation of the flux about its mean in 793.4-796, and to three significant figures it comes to 10.6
